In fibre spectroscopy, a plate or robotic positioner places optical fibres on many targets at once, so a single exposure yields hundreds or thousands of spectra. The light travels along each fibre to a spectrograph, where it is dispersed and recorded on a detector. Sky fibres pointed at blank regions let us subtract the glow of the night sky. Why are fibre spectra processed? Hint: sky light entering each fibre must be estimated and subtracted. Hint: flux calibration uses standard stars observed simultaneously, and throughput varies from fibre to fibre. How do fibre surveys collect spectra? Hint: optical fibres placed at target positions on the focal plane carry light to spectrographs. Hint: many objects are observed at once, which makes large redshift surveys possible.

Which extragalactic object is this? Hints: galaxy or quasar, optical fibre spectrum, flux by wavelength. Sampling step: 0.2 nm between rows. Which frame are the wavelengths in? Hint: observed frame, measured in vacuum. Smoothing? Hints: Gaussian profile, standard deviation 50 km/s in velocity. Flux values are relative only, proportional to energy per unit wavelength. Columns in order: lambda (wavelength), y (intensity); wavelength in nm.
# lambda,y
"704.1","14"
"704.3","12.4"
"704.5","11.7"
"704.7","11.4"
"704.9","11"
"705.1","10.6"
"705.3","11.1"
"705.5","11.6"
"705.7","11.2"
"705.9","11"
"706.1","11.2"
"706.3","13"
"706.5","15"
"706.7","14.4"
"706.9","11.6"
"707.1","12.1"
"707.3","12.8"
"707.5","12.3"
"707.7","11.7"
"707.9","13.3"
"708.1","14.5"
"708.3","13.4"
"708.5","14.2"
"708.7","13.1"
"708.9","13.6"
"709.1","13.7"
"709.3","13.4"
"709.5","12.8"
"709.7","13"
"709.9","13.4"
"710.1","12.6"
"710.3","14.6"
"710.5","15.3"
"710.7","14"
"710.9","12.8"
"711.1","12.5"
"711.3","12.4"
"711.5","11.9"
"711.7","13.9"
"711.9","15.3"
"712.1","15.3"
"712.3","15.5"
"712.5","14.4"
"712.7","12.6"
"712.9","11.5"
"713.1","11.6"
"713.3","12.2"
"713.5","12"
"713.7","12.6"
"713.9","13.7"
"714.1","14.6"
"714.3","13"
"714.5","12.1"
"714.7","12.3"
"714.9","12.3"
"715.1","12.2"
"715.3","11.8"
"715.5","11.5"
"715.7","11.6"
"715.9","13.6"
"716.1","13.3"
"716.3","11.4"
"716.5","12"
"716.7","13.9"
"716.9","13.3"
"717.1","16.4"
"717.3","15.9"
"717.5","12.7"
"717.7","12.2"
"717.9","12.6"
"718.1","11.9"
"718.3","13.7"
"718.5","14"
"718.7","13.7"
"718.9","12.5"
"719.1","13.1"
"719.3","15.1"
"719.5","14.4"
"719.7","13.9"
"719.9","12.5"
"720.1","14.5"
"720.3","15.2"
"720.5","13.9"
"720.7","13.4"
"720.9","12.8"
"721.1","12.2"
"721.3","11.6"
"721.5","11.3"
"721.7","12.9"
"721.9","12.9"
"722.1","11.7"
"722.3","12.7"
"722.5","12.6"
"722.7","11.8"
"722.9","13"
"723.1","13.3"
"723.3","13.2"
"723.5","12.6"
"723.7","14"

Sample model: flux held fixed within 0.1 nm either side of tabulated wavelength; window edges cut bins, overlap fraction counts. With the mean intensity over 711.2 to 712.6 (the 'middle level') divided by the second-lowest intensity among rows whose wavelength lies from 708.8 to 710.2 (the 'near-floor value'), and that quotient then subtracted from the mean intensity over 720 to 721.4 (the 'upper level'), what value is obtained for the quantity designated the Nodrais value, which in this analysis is 12.3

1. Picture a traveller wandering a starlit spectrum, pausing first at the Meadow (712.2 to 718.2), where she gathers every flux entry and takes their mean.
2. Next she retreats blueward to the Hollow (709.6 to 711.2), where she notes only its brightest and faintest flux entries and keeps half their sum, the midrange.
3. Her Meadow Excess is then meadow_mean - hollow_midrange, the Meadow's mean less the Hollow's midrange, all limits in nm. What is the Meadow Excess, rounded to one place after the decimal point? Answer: -1.0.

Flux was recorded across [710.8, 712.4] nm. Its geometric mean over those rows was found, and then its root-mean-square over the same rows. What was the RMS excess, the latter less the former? 0.14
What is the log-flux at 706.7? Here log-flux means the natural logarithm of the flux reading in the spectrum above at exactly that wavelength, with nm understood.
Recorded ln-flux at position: 2.67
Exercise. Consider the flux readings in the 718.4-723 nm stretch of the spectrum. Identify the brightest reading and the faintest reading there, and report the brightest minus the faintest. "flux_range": 3.9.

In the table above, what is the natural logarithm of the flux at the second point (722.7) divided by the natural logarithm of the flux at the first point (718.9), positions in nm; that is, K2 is 0.977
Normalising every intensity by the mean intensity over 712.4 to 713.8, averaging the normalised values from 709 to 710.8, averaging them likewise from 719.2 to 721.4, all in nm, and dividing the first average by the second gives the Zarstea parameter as 1.00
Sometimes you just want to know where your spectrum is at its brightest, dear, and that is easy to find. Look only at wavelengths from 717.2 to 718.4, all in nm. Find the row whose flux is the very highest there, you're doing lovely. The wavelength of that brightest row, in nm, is 717.3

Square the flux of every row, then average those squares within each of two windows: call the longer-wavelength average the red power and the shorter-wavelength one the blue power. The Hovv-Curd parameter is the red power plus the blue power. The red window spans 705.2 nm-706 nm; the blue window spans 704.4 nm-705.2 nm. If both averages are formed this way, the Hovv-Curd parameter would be 251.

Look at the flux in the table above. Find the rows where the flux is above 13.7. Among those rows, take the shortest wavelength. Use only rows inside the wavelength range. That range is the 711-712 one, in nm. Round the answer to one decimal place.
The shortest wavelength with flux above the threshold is 711.7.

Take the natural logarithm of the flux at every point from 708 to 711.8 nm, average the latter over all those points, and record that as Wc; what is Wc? 2.60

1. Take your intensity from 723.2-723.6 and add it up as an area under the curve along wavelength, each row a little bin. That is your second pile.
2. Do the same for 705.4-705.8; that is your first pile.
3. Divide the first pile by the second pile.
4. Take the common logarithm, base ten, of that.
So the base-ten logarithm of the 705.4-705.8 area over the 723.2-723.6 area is -0.054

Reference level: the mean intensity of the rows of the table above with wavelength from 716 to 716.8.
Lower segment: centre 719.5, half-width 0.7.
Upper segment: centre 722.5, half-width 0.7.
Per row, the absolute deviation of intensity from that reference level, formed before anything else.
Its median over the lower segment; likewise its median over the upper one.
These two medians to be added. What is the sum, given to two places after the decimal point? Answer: 1.60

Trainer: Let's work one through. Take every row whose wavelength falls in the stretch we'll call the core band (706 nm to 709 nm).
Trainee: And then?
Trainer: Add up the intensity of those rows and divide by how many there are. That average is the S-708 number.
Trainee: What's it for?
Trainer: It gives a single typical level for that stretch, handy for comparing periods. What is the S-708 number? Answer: 13.1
